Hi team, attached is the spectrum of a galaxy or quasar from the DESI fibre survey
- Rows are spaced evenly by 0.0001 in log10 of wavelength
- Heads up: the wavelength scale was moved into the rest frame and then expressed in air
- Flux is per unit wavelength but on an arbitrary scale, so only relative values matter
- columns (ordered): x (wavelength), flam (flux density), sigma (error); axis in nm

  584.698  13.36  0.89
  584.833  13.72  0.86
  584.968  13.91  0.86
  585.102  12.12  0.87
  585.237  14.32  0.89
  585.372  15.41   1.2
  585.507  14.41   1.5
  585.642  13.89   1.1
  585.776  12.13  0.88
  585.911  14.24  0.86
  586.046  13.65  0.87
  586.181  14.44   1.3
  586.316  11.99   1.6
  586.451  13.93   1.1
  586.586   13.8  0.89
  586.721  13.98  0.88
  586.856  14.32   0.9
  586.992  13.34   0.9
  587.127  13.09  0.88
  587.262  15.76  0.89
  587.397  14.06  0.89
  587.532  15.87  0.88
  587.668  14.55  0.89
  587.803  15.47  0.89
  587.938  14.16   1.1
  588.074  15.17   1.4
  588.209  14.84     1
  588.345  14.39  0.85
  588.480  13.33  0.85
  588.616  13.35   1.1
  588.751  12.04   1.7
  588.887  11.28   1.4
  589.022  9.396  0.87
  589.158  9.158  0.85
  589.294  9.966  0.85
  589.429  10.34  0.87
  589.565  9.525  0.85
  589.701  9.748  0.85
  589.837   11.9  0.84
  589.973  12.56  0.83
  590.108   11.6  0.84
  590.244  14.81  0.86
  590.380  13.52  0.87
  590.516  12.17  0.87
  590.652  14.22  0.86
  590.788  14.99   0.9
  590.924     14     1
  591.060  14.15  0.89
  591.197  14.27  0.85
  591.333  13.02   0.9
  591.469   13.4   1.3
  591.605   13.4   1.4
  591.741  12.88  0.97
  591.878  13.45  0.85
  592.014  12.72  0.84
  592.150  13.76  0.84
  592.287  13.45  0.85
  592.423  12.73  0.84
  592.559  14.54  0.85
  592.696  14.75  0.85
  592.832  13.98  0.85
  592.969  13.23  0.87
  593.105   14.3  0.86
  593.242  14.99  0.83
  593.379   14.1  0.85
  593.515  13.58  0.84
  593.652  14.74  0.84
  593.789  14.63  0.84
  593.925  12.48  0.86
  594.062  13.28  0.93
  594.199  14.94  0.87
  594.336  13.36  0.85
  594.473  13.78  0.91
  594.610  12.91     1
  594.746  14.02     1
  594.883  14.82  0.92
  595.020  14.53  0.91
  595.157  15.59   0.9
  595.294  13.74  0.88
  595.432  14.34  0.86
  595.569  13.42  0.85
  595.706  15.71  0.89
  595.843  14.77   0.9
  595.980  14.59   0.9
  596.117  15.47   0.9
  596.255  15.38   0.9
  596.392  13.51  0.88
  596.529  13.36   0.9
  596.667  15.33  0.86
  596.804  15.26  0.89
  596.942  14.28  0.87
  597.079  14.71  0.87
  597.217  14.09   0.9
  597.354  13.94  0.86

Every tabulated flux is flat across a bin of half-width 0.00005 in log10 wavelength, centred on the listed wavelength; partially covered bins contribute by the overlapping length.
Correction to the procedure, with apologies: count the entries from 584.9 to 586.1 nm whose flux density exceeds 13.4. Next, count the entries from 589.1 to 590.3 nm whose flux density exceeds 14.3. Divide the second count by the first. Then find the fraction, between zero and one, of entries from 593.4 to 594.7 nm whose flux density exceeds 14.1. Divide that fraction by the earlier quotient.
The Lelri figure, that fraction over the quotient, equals 2.3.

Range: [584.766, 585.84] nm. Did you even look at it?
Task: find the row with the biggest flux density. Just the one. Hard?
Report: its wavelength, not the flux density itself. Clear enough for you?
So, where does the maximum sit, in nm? 585.372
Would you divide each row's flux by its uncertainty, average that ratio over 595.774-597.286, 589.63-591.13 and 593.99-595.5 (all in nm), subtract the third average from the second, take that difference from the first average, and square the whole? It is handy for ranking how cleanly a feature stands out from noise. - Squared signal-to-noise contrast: 291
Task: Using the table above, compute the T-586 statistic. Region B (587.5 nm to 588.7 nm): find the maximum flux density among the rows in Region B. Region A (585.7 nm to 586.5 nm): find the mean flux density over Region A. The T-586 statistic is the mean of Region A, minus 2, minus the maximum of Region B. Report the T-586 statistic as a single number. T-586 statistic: -4.5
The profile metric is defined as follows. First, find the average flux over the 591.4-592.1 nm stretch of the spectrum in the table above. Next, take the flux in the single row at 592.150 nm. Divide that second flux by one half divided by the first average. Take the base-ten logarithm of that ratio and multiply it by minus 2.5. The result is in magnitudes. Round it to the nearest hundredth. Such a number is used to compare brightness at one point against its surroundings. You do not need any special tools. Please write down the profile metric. -6.40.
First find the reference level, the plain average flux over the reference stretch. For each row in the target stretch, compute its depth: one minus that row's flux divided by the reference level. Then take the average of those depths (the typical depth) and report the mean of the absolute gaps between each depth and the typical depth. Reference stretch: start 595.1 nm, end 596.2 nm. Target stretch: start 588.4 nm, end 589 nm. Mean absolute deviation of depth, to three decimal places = 0.057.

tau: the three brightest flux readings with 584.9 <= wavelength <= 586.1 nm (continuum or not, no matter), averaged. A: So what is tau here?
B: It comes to 14.7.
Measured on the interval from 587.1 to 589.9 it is 15.7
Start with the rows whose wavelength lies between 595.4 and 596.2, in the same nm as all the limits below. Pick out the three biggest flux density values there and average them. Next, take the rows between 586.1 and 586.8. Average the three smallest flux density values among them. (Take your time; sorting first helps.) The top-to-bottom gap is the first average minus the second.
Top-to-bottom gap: 2.1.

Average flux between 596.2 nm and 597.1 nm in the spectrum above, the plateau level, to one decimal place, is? 14.5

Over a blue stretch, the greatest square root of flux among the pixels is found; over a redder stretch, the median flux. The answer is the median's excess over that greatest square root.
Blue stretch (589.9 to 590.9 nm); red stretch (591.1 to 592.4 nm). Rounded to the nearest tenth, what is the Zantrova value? 9.5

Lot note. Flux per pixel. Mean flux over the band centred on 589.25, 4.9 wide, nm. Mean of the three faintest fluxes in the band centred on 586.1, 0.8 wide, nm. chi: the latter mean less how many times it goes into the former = 11.6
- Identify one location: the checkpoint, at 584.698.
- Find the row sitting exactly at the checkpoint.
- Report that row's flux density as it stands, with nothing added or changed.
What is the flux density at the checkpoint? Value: 13.36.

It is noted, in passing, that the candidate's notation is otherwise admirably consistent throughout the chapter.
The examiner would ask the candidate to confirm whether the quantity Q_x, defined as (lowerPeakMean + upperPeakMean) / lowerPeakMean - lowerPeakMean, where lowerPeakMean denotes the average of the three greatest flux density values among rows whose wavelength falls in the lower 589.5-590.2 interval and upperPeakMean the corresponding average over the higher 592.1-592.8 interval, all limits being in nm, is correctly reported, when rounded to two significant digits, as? -9.8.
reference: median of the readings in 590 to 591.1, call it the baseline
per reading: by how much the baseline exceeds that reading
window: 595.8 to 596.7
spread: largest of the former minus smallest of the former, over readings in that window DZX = 2.1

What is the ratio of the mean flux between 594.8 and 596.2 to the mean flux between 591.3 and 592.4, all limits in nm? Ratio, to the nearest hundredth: 1.11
